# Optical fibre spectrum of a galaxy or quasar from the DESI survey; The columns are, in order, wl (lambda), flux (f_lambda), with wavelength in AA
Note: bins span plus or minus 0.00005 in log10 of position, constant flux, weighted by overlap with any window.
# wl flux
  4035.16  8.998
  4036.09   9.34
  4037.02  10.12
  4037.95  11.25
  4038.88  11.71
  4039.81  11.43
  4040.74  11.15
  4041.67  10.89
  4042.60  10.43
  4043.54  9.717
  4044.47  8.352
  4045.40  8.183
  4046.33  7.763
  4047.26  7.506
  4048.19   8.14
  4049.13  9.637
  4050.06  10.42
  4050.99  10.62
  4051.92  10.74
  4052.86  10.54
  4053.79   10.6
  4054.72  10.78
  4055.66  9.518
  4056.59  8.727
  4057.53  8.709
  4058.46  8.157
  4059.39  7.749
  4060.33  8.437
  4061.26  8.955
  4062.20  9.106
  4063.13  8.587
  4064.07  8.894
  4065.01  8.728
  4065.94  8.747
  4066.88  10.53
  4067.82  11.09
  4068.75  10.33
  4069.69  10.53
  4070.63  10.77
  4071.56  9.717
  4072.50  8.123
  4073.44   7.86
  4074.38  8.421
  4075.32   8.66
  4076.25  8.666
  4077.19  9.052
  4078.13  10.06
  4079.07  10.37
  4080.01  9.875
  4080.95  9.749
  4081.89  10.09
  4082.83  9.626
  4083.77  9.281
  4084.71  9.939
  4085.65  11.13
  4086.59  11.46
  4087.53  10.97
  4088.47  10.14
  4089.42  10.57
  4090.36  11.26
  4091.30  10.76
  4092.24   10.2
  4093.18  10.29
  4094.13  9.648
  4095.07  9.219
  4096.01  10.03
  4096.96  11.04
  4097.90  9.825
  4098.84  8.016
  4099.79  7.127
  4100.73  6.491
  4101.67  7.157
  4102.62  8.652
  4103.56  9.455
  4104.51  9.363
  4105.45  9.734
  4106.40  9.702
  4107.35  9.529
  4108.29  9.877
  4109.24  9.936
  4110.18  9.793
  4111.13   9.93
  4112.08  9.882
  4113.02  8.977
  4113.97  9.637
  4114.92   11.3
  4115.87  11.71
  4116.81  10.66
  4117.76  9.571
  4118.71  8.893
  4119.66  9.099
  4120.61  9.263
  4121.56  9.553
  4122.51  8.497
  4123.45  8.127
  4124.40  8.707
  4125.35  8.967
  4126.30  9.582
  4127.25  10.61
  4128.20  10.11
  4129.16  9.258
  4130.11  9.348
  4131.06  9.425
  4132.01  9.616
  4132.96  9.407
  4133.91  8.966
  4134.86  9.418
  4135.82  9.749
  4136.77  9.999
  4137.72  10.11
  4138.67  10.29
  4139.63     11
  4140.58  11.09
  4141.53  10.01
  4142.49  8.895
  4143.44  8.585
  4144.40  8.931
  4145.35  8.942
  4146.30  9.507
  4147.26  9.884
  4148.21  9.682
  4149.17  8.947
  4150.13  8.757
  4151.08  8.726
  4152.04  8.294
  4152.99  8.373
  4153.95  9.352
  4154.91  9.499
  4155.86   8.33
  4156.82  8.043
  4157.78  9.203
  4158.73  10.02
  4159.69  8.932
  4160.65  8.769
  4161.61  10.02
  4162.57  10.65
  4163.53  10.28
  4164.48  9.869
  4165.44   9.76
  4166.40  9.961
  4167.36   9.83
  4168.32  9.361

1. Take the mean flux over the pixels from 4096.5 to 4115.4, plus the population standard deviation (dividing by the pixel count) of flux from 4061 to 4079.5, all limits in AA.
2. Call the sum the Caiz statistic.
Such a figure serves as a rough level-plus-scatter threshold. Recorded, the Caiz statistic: 10.22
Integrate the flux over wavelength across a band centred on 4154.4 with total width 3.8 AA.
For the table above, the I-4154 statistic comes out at 34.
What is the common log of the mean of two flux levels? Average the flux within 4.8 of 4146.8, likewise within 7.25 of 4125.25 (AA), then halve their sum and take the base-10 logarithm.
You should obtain 0.963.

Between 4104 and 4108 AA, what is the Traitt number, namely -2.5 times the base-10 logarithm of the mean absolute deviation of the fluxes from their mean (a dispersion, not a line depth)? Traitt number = 2.2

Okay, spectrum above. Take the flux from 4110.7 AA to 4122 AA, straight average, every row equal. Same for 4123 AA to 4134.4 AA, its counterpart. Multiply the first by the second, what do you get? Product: 92.2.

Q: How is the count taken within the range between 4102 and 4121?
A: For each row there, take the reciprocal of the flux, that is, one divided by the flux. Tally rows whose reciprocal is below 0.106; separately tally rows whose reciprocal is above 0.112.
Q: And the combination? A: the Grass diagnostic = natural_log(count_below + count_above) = 2.77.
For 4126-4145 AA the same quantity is 2.56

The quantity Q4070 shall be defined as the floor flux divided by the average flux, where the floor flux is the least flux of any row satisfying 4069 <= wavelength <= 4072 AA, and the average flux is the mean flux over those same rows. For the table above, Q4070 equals 0.94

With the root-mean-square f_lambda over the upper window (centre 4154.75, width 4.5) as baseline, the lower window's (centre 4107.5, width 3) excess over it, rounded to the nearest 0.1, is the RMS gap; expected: 1.0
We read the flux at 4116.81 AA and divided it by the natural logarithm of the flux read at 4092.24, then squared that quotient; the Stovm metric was 21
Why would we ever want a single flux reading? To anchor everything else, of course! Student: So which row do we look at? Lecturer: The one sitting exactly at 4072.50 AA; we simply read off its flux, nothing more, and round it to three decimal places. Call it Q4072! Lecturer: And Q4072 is 8.123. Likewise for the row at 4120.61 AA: 9.263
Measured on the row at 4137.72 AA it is 10.110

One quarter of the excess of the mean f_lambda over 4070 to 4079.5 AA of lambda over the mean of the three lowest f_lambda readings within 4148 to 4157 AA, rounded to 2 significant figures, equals 0.24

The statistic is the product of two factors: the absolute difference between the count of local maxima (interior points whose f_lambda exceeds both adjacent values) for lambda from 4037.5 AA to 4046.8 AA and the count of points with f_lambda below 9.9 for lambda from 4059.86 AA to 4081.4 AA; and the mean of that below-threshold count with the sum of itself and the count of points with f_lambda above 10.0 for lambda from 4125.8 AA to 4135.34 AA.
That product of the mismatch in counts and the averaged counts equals 255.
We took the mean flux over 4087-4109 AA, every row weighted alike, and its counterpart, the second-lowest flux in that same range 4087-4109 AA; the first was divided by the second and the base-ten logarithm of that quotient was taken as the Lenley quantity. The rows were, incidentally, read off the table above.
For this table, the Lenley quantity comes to 0.126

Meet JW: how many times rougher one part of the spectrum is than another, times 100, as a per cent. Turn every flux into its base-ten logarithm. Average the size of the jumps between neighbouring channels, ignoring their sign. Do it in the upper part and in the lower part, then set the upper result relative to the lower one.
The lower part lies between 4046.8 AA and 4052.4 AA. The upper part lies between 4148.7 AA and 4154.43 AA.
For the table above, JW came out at 55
